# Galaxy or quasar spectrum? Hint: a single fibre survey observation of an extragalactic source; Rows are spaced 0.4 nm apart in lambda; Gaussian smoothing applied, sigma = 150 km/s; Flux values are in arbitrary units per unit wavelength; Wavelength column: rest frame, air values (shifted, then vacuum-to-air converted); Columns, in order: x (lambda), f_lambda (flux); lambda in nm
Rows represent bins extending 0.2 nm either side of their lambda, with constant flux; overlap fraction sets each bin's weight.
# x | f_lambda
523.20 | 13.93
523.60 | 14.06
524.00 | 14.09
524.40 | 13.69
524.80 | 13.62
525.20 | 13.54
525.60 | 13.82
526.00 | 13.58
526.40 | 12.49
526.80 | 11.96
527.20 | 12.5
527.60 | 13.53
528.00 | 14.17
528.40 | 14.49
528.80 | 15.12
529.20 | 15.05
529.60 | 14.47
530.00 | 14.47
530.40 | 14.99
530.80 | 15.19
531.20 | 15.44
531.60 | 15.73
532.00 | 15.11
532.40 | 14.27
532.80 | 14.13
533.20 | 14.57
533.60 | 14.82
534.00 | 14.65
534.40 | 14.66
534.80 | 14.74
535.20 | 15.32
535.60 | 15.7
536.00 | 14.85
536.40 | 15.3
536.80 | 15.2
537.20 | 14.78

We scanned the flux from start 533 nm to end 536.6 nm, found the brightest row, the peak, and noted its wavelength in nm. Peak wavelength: 535.60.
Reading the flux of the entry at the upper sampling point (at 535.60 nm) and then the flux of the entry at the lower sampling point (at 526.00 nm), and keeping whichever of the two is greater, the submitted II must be 15.7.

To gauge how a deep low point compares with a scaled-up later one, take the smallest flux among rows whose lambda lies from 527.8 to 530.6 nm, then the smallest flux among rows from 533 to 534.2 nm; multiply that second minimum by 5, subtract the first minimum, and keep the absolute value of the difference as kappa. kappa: 58.7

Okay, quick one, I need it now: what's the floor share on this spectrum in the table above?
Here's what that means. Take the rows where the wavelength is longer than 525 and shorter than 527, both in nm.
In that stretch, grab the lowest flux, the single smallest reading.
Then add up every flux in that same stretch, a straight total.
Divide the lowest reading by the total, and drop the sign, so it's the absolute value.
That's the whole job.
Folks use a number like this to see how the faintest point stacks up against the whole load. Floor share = 0.18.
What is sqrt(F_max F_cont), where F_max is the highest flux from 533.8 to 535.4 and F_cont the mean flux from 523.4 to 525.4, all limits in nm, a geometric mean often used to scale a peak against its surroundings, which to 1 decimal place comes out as 14.5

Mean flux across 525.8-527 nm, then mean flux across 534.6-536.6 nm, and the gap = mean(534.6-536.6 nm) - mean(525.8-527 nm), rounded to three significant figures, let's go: 2.51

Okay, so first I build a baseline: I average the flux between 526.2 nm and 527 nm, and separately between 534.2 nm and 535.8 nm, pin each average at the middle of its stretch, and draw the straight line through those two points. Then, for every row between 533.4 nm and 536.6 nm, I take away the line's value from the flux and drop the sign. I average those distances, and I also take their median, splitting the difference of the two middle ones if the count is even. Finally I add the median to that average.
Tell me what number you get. 0.54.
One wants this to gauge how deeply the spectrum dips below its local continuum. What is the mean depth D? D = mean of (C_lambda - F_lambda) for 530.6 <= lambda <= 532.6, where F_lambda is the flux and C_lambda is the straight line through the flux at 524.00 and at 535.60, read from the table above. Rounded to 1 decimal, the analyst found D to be 0.0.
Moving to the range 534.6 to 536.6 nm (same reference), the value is 0.5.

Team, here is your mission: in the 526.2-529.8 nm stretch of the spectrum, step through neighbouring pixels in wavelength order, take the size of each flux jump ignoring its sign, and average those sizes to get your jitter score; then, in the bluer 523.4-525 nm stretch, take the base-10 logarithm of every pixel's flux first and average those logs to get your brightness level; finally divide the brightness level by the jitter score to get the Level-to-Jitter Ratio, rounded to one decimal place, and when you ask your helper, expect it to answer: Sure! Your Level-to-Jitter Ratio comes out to 2.1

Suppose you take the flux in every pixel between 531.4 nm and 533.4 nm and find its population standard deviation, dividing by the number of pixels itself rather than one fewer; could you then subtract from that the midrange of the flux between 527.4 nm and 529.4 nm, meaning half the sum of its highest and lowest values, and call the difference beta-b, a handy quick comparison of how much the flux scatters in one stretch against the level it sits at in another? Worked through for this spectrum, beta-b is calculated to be -13.7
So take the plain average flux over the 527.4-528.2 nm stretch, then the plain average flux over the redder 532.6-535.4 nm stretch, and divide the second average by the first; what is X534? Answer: 1.061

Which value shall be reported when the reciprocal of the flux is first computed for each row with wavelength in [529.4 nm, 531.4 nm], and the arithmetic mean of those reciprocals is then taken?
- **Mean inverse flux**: 0.0671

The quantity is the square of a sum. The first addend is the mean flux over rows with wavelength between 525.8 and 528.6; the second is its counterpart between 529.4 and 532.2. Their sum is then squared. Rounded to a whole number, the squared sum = 801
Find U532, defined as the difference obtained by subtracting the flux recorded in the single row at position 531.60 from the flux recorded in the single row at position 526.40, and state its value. -3.2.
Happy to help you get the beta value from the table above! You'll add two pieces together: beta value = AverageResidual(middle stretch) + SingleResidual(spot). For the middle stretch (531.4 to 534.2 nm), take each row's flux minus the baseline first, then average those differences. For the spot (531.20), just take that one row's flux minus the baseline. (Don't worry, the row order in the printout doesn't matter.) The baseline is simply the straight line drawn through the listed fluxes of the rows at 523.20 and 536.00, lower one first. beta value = 1.1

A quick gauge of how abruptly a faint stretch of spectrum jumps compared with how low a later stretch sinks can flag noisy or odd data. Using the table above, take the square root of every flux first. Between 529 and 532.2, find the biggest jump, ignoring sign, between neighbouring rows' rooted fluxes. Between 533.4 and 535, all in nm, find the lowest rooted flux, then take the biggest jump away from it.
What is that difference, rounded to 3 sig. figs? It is 3.75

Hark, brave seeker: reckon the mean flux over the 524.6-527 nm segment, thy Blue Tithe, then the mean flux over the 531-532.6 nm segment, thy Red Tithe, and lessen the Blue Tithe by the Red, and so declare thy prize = -1.97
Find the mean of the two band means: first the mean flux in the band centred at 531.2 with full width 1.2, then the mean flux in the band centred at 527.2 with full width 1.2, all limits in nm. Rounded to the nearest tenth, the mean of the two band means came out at 14.1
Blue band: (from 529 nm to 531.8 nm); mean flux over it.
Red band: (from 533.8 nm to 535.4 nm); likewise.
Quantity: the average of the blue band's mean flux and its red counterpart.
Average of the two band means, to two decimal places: 14.95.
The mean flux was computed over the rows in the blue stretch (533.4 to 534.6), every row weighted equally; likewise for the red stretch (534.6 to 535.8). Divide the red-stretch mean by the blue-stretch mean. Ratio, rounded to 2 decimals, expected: 1.04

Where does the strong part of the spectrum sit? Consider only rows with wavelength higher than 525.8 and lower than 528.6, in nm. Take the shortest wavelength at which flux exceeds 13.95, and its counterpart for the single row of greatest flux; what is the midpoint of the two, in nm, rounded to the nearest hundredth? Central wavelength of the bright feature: 528.20 nm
